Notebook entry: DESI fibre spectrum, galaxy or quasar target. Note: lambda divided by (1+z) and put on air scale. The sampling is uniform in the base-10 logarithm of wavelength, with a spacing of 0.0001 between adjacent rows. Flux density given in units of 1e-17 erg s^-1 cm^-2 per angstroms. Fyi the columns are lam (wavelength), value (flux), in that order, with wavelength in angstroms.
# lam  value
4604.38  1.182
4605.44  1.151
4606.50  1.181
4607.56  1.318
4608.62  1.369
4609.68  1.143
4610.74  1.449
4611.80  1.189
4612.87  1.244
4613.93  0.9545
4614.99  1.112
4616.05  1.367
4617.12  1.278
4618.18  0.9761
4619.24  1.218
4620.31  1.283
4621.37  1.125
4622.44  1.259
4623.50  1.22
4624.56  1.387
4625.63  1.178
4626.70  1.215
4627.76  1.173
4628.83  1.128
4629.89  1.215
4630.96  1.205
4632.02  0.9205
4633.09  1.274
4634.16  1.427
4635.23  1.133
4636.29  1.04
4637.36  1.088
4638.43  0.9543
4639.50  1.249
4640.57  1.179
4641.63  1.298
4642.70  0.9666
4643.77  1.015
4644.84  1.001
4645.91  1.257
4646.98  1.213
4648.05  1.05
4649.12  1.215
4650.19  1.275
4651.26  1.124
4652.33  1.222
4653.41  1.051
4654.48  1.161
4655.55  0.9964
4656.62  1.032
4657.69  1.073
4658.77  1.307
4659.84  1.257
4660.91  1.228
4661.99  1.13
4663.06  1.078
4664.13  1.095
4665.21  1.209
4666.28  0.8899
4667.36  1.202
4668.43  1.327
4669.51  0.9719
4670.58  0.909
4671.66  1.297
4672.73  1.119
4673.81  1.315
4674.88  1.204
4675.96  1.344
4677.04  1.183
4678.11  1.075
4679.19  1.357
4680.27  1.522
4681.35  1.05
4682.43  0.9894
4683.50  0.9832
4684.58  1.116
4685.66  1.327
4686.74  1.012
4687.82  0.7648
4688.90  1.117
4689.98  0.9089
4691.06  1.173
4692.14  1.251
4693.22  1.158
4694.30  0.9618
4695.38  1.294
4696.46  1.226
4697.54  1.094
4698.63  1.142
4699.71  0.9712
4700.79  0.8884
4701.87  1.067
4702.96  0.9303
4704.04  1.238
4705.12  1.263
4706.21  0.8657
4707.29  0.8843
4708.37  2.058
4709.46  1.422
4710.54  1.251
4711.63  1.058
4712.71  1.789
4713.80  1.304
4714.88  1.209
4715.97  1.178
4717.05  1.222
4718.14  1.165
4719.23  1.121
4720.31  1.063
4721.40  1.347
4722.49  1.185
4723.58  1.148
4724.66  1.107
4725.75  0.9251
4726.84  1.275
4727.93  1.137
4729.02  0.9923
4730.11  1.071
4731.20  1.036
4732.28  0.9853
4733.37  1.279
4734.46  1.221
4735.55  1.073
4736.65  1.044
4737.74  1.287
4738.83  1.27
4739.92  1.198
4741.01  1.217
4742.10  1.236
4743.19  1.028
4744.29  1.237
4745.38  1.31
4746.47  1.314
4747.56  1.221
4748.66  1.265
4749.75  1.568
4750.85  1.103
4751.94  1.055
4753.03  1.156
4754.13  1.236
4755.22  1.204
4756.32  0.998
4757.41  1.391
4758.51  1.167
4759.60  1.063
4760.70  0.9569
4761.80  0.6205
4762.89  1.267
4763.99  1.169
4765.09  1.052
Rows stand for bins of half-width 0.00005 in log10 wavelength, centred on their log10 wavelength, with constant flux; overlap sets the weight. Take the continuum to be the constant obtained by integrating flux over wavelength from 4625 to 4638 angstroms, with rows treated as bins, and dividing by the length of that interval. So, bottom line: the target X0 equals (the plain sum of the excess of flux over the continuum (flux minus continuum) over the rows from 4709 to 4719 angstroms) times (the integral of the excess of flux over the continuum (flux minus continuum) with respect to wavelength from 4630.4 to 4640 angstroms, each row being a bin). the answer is -0.24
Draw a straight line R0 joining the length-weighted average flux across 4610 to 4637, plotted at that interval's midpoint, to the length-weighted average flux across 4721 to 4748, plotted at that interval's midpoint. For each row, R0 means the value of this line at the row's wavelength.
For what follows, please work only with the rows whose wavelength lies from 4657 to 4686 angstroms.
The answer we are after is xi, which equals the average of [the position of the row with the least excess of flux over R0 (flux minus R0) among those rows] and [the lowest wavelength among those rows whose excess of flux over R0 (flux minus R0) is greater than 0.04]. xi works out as 4662.5 angstroms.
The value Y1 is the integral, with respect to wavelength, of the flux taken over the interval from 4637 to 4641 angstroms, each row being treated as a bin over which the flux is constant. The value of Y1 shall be 4.5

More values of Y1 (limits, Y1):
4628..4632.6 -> 5.2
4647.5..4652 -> 5.3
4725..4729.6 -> 5.0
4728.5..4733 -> 4.6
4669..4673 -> 4.3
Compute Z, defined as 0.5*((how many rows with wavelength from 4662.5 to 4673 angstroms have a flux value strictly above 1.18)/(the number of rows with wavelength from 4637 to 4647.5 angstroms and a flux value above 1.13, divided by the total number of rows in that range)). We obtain 4.0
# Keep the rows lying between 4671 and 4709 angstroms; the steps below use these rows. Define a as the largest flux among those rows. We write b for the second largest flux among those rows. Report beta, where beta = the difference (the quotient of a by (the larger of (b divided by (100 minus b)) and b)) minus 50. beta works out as -48.6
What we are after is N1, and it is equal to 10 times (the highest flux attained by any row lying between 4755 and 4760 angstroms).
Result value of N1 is 13.91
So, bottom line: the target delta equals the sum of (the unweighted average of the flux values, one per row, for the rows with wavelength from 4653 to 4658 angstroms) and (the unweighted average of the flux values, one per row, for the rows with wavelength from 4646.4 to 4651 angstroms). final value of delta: 2.25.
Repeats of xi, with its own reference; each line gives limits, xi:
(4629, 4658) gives 4632.6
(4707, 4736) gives 4707.8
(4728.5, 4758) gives 4732.8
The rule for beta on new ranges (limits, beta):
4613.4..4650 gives -49.0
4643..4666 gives -49.0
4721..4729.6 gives -48.9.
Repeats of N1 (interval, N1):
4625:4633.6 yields 12.74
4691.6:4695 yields 12.51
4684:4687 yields 13.27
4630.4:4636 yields 14.27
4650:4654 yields 12.75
